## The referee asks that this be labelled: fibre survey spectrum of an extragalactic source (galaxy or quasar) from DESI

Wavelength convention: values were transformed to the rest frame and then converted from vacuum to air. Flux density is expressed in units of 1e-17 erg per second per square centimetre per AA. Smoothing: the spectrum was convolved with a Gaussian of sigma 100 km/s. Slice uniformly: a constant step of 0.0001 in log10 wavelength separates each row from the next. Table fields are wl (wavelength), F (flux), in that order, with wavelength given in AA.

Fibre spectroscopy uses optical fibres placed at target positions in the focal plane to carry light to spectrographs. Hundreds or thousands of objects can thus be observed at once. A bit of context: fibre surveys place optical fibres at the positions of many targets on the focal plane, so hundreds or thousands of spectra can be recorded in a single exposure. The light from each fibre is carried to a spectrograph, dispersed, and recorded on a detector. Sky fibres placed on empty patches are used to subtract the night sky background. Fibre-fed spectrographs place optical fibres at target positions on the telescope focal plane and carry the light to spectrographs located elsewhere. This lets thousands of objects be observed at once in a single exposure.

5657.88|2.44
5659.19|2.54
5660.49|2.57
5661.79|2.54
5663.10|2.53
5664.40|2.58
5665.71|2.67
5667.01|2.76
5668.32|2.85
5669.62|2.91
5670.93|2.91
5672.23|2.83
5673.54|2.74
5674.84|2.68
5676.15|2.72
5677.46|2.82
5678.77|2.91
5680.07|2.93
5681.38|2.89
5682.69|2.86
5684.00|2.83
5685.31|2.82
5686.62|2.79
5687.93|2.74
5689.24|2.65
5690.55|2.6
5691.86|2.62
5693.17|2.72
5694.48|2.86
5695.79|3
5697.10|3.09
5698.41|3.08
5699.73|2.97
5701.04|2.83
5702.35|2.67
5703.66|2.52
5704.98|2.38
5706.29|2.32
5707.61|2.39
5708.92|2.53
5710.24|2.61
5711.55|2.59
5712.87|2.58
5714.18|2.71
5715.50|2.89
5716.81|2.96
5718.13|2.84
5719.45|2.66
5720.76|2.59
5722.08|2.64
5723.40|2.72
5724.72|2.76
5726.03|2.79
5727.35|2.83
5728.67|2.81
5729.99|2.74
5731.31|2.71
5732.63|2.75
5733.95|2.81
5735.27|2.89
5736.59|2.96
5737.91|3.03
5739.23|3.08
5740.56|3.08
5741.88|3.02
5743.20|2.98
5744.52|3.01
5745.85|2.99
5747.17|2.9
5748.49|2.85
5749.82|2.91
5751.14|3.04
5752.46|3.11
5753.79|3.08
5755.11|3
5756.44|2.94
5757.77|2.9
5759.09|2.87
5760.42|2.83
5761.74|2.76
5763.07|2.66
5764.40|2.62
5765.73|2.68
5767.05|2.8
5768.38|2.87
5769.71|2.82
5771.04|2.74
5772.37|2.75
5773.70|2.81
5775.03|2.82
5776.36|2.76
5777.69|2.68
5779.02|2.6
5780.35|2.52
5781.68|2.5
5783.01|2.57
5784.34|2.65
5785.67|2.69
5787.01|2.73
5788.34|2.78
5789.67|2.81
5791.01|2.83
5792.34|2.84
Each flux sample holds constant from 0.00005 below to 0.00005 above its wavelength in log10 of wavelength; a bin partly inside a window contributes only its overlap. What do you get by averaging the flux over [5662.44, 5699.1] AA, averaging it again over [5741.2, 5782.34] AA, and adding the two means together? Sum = 5.63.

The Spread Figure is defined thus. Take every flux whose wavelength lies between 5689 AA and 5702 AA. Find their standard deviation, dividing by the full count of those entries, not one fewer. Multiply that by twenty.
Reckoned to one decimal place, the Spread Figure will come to 3.6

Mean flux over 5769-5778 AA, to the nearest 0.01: 2.77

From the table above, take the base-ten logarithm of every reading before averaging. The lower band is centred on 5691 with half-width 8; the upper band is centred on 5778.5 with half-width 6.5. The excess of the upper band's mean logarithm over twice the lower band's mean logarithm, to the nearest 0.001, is -0.473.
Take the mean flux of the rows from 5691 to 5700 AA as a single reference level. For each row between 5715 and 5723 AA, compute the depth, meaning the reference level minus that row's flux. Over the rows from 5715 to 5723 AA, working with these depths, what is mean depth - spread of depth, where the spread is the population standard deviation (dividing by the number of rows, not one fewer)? 0.00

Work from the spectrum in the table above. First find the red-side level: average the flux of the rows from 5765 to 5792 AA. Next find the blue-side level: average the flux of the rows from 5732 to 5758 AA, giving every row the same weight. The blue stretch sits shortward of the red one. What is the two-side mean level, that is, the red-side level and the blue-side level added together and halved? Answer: 2.84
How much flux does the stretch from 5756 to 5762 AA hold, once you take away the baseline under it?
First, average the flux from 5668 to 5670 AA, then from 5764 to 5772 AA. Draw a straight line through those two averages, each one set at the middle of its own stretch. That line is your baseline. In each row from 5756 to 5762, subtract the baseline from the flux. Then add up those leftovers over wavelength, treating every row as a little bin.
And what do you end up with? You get 0.6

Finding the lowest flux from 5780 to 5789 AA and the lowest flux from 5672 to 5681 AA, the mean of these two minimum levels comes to 2.59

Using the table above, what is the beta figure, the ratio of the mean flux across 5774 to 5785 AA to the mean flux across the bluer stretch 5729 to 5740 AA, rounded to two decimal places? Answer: 0.92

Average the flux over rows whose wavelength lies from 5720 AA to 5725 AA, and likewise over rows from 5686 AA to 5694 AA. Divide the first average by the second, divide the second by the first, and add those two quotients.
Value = 2.000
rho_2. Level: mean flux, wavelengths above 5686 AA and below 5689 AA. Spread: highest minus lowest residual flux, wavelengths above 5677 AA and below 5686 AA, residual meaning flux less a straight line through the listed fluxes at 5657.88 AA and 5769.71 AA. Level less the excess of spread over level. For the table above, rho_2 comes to 5.4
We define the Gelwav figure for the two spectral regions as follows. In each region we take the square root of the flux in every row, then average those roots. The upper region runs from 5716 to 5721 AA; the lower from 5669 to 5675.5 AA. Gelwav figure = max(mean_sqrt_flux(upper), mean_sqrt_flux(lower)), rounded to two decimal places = 1.68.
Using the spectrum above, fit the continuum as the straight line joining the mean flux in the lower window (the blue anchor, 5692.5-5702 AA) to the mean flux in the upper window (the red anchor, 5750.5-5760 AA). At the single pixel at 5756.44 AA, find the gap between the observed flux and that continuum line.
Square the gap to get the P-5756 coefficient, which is 0.00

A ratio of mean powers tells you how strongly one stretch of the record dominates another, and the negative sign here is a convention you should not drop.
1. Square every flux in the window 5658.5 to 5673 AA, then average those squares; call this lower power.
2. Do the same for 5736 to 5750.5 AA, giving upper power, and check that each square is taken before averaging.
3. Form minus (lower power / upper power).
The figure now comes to -0.82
